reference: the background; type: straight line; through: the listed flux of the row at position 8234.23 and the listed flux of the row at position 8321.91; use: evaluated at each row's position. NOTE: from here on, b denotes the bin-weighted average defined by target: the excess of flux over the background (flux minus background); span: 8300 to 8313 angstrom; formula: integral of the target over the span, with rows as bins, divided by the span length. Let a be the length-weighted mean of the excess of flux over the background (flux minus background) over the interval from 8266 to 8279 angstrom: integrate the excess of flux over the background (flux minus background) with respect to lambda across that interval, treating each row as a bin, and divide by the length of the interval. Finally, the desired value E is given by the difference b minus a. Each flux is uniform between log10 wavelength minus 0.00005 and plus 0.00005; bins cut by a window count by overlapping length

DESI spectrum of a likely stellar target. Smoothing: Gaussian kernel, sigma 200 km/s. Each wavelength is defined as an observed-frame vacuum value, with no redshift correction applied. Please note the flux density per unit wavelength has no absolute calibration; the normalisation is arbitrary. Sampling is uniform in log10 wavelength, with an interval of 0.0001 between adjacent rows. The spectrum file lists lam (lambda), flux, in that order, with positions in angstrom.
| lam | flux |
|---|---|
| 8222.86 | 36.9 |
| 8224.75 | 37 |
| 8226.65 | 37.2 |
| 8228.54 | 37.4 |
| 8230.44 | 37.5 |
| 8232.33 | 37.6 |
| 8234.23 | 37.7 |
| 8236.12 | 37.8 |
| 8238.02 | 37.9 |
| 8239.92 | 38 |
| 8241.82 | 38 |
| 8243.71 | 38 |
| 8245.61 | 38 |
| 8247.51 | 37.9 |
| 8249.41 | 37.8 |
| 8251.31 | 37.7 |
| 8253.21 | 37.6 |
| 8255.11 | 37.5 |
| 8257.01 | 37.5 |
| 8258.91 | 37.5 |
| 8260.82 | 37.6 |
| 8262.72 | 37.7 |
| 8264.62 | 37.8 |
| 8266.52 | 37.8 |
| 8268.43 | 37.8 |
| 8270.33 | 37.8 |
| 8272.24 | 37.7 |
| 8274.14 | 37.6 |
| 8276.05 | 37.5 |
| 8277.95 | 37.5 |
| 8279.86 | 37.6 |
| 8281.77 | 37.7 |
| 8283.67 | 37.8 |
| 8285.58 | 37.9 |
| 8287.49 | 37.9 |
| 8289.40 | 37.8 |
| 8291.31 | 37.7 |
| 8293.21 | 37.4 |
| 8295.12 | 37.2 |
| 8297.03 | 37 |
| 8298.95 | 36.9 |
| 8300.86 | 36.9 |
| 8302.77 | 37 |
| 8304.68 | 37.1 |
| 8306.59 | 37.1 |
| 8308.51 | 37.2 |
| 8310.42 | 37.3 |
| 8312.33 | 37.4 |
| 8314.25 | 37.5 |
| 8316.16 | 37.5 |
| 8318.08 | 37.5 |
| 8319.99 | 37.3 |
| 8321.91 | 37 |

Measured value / -0.26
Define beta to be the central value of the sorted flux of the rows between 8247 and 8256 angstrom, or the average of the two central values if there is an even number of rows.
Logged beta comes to 37.7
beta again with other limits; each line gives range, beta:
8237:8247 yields 38.0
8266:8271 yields 37.8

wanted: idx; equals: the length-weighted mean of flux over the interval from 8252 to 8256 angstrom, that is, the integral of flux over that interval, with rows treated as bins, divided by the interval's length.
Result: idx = 37.6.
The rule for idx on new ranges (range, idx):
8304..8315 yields 37.3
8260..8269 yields 37.7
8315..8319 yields 37.5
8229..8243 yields 37.8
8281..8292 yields 37.8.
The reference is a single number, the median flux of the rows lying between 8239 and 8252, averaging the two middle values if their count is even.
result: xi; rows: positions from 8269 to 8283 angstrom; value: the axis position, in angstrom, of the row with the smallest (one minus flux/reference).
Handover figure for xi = 8270.33 angstrom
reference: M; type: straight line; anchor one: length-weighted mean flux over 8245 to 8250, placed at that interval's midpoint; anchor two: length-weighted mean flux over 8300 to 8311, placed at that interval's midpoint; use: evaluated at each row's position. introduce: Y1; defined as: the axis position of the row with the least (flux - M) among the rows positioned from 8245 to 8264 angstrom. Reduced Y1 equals 8255.11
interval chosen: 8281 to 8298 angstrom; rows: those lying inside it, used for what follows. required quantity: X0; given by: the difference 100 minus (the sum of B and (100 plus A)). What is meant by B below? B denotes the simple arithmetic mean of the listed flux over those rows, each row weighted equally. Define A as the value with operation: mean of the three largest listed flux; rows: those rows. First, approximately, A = 37.9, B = 37.6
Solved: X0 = -75.5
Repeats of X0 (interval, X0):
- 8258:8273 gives -75.5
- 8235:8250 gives -75.9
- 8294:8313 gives -74.4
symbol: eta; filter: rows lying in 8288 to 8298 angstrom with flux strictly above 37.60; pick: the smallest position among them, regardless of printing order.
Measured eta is 8289.40 angstrom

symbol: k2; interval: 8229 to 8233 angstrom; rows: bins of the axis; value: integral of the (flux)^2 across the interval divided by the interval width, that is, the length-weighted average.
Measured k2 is 1408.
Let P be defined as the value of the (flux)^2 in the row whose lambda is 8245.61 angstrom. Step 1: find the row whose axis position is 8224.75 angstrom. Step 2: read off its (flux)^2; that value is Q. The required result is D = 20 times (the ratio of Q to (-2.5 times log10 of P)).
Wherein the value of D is -3466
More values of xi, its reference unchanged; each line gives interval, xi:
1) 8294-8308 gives 8295.12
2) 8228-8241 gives 8239.92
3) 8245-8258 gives 8245.61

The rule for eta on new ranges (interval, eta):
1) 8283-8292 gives 8283.67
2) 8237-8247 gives 8238.02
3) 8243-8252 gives 8243.71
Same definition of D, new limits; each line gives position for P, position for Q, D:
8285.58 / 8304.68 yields -3488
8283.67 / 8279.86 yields -3585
